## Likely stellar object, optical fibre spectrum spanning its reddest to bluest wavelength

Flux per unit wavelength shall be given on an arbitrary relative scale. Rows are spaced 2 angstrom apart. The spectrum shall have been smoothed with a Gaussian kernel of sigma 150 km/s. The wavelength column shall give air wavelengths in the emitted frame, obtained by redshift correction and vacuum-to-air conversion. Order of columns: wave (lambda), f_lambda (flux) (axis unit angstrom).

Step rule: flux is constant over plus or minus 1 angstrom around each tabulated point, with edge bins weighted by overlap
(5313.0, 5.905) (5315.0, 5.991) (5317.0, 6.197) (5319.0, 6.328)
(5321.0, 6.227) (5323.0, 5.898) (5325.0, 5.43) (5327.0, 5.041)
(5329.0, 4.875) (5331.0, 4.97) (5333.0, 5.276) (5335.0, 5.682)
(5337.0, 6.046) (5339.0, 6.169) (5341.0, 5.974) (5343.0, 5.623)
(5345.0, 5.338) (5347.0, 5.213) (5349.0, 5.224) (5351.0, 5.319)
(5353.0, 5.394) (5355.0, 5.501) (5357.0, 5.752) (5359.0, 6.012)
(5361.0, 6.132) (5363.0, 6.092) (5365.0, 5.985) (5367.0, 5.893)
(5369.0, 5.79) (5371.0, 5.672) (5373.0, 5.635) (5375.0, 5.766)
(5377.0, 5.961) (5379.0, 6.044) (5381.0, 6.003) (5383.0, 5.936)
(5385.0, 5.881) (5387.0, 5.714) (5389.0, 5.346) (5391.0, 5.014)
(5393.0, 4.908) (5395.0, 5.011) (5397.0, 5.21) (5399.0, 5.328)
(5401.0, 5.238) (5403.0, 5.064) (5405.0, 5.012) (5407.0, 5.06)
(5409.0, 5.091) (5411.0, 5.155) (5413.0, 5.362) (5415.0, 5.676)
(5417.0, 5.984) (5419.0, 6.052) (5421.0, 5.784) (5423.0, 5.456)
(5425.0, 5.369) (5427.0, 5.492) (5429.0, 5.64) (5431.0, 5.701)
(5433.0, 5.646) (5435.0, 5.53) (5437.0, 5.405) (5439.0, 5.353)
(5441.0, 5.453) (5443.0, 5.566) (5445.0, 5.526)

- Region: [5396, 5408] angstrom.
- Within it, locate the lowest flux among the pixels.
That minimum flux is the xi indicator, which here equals 5.012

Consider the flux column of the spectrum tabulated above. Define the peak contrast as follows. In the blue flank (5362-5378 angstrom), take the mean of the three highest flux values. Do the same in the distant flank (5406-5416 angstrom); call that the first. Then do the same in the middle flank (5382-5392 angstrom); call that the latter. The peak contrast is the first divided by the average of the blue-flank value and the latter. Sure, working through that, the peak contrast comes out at 0.91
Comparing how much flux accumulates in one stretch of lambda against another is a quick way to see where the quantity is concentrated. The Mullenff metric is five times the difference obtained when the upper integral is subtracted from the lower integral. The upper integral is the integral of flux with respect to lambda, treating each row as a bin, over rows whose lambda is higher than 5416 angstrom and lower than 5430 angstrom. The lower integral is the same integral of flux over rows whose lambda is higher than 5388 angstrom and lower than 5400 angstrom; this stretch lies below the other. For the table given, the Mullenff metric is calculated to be -90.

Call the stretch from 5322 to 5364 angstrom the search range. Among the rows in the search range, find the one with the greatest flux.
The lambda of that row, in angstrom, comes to 5339.0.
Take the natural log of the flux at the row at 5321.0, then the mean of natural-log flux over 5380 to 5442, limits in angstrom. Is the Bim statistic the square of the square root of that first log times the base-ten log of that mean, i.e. 0.42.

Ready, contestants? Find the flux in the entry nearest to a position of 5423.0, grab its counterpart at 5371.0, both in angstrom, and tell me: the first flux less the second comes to -0.22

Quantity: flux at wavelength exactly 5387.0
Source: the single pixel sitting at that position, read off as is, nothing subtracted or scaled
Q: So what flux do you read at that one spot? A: 5.714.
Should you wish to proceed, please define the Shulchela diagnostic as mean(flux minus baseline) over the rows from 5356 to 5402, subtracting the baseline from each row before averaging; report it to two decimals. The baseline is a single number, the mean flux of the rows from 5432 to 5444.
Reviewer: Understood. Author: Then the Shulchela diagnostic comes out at 0.17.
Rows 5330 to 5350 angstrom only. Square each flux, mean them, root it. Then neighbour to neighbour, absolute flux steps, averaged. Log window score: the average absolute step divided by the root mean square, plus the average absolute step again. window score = 0.284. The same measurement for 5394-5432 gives 0.177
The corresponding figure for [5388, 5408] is 0.162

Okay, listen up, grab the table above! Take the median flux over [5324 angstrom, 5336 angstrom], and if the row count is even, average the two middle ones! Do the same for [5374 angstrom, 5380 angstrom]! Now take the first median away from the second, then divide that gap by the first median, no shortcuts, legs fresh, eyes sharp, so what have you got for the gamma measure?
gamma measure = 0.16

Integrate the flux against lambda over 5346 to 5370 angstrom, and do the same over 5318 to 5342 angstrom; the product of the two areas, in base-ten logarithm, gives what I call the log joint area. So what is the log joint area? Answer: 4.27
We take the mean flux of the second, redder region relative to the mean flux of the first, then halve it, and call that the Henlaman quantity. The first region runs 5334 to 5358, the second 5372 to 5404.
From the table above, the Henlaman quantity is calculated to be 0.49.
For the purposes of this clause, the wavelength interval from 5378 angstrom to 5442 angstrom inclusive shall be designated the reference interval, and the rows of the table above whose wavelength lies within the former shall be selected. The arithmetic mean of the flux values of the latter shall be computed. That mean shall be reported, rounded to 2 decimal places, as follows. 5.47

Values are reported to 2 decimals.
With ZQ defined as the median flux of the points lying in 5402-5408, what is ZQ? 5.06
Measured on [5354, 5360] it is 5.75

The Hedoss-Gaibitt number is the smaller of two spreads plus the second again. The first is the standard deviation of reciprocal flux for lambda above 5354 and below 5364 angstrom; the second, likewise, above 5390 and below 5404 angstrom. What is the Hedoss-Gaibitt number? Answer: 0.011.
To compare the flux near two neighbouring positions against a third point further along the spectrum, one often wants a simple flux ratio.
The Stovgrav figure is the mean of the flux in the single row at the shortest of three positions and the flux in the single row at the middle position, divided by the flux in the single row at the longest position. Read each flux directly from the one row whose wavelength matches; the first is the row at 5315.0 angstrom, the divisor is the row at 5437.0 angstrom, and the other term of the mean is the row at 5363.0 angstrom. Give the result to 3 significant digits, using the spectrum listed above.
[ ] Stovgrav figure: 1.12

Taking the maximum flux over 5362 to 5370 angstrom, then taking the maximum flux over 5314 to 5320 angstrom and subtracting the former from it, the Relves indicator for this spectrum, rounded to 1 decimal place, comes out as 0.2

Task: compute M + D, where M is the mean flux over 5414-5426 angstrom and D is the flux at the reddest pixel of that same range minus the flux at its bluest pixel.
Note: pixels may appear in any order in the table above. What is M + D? 5.4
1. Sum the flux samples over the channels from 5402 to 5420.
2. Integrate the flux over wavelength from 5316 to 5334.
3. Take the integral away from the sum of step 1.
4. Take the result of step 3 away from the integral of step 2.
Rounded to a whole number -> 153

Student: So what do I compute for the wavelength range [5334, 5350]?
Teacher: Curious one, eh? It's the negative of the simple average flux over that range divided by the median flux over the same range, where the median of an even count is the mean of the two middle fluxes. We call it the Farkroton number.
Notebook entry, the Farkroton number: -1.00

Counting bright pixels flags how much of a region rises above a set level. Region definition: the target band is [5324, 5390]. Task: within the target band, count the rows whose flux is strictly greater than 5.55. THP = 21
